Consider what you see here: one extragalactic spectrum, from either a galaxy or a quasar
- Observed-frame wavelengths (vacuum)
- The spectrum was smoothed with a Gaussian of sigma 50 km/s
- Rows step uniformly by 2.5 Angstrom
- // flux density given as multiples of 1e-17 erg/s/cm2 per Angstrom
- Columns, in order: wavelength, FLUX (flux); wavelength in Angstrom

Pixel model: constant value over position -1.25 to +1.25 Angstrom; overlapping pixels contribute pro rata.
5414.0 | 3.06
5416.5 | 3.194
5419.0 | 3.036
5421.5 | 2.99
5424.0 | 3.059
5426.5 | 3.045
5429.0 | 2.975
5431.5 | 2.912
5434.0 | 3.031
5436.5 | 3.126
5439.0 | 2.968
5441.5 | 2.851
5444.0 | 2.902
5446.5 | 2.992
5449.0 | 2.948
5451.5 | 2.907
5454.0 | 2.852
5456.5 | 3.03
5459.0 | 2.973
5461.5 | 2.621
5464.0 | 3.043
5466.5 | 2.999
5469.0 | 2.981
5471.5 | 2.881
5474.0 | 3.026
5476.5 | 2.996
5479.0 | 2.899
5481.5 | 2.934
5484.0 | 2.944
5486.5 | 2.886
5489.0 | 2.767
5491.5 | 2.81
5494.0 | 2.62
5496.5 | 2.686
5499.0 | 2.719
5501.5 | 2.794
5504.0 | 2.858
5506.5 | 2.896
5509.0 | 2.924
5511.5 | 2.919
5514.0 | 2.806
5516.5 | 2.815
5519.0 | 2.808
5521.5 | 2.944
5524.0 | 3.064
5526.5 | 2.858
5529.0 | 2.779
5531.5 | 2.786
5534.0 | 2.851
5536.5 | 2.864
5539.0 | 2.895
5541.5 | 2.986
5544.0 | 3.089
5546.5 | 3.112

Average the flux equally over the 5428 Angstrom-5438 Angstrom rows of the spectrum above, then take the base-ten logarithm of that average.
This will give 0.479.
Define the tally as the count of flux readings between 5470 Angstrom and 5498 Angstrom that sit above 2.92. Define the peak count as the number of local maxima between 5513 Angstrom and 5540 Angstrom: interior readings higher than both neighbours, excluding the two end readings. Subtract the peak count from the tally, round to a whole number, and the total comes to 2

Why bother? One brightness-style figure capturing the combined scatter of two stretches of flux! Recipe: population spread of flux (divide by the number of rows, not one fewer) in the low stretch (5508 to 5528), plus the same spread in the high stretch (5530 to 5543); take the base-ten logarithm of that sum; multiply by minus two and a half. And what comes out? 2.1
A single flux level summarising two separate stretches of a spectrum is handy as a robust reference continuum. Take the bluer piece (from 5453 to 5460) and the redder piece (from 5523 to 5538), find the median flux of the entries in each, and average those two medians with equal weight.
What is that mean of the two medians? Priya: 2.91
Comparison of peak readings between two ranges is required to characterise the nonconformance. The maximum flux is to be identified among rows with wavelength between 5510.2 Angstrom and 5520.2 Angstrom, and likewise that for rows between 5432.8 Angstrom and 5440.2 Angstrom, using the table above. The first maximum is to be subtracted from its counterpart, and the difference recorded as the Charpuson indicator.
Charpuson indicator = 0.21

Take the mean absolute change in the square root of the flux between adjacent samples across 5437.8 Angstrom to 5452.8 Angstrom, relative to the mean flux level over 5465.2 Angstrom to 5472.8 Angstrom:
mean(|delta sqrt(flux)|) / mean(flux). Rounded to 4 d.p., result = 0.0068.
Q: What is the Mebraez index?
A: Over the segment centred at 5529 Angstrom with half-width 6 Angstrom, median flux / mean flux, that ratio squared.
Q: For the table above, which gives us 0.99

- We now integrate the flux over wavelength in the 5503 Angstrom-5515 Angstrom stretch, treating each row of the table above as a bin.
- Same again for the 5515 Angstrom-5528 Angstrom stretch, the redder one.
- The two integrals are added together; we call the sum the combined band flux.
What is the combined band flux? 72.2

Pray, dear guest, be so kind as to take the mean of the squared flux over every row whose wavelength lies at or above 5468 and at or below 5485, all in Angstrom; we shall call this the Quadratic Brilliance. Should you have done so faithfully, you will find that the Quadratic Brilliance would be 8.71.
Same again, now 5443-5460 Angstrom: 8.67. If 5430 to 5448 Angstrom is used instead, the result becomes 8.82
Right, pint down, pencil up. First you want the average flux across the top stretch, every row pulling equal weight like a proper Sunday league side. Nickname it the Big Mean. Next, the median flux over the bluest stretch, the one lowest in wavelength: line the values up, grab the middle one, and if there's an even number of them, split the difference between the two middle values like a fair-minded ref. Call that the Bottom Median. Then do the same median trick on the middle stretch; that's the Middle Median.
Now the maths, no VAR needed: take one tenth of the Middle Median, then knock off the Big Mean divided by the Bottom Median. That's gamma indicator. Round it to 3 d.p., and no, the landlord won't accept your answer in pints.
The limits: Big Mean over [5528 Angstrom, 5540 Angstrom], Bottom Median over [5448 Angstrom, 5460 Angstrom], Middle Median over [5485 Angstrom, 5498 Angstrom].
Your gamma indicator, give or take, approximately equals -0.685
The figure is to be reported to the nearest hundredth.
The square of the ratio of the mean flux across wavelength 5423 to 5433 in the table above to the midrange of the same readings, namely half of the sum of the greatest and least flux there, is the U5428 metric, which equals 1.01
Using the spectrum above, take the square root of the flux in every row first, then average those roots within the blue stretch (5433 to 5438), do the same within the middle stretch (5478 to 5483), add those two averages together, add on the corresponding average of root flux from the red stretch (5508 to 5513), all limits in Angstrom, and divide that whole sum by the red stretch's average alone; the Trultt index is 3.03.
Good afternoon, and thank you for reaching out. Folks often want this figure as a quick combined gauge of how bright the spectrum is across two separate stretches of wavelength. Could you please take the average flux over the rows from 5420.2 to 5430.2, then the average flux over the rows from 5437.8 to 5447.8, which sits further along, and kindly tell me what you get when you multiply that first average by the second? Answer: 8.8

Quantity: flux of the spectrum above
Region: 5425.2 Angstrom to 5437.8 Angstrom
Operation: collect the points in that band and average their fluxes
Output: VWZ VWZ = 3.02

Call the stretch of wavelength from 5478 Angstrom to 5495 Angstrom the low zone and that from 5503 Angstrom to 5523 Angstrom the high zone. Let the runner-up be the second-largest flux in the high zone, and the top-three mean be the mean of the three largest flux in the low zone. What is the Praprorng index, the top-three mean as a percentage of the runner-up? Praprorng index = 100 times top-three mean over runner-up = 100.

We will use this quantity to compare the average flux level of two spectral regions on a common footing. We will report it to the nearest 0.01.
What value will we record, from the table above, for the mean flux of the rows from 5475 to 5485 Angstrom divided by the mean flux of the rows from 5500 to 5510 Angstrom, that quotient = 1.03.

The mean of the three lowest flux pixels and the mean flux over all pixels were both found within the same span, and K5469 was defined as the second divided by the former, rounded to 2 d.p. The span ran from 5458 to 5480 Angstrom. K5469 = 1.05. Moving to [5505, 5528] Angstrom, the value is 1.03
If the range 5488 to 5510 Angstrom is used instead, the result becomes 1.04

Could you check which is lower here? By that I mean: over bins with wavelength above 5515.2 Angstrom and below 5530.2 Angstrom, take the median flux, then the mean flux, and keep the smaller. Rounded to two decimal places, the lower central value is 2.84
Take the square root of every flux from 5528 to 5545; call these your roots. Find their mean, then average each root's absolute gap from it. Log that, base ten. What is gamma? -1.61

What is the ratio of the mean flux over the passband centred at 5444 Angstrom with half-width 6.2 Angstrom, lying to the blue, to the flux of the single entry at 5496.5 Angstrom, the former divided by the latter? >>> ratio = 1.09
